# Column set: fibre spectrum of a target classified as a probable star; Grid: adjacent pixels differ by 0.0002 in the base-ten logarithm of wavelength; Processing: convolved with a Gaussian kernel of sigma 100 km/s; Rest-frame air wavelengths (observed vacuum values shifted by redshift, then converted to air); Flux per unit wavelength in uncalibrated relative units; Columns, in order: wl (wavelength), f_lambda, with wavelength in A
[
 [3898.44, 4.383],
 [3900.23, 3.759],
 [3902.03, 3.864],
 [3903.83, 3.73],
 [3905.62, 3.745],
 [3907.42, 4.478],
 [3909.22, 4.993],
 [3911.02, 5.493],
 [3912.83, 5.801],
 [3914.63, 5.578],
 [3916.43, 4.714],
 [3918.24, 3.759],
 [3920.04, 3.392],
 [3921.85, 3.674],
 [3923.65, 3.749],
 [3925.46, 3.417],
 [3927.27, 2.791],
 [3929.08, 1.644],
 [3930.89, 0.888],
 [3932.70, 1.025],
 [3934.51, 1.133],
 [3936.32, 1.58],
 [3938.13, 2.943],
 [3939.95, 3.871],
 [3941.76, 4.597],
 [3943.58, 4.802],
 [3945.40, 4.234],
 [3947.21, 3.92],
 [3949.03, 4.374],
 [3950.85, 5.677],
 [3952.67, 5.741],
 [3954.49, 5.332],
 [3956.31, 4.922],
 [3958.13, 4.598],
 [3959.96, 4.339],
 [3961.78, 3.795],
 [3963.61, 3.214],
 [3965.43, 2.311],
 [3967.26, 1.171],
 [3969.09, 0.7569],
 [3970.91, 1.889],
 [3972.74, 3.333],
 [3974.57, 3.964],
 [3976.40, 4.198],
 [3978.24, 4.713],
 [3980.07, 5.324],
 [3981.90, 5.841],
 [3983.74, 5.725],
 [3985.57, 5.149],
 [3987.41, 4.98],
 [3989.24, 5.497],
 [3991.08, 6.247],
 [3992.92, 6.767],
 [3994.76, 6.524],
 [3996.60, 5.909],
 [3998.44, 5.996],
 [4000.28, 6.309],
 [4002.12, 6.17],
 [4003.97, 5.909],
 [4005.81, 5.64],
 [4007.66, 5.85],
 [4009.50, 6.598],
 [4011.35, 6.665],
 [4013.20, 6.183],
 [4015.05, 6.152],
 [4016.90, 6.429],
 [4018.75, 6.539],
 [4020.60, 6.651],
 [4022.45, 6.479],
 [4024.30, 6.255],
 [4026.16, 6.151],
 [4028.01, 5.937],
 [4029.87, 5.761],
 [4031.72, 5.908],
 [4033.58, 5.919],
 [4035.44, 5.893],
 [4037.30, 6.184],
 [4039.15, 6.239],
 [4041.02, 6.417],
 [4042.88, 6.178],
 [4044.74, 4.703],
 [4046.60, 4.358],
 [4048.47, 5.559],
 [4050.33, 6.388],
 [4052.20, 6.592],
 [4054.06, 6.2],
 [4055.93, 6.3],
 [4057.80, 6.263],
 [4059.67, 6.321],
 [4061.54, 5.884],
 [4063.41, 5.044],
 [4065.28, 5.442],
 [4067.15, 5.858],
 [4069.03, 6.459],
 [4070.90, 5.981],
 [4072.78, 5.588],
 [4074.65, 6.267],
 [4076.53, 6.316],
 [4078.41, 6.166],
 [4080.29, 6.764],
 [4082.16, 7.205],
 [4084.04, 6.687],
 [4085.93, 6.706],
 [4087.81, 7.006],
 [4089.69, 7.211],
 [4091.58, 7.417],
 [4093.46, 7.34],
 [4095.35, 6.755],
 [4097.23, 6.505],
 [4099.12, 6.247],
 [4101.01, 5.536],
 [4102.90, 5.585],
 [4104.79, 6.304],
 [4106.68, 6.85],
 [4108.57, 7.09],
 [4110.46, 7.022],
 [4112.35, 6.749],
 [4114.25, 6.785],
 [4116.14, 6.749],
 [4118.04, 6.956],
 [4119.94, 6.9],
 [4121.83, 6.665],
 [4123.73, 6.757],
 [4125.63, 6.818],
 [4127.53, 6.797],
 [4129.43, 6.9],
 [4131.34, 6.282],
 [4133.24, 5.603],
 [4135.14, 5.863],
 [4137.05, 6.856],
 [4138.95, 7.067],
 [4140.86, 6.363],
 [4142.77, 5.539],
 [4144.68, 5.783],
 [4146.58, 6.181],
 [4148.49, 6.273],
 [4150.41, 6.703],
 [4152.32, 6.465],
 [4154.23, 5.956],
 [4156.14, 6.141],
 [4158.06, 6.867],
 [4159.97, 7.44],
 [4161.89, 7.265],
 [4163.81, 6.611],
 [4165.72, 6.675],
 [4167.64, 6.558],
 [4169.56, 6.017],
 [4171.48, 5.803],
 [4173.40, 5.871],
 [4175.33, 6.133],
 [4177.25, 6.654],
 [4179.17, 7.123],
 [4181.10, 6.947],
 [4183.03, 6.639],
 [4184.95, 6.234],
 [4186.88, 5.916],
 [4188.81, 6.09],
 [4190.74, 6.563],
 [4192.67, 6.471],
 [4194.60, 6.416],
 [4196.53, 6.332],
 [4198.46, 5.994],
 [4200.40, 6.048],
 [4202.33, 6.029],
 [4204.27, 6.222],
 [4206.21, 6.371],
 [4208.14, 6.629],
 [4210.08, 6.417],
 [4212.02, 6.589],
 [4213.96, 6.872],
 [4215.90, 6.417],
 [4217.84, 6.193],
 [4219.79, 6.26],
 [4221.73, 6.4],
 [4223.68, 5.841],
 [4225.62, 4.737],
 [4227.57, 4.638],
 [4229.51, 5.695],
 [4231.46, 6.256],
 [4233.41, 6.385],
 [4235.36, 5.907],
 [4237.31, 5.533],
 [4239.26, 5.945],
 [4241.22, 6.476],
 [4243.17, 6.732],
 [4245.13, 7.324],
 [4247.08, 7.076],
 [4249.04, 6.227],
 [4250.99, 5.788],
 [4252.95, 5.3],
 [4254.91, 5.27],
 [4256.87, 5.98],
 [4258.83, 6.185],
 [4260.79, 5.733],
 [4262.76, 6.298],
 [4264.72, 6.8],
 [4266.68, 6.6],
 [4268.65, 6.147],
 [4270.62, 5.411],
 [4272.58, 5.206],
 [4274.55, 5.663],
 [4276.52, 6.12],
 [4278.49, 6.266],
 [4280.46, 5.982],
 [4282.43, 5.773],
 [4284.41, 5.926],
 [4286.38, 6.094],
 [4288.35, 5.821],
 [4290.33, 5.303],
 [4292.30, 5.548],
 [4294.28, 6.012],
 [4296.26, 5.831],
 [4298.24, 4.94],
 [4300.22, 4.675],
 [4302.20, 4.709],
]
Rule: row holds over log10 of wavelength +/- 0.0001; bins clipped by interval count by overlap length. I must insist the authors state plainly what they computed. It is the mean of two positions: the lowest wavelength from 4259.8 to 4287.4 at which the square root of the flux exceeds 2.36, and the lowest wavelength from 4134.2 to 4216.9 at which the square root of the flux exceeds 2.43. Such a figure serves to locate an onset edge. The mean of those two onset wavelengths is 4198.9 A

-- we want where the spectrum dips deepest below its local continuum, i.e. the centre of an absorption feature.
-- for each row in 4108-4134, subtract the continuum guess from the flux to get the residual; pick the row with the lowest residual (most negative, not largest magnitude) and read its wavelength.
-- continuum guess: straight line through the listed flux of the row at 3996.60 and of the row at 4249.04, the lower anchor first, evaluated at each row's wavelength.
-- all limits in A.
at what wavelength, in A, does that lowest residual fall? 4133.24 A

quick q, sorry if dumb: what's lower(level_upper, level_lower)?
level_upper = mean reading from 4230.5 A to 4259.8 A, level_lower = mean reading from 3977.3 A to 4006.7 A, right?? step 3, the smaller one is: 5.79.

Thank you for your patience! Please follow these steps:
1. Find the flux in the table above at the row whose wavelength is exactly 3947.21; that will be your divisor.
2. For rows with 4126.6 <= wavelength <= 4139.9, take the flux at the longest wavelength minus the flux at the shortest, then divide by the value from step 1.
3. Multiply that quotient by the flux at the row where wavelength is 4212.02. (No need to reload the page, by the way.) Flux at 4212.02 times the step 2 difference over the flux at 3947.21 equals 0.5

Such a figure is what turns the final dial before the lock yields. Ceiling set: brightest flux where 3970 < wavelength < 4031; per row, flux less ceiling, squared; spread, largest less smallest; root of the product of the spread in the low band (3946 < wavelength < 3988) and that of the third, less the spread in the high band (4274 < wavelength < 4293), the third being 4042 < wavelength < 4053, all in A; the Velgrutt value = 12.4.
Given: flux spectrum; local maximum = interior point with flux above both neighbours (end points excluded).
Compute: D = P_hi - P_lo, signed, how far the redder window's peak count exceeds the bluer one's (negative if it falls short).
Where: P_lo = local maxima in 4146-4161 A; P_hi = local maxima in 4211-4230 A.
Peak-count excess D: 1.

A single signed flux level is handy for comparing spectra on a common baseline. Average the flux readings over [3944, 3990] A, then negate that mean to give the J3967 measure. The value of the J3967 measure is -4.20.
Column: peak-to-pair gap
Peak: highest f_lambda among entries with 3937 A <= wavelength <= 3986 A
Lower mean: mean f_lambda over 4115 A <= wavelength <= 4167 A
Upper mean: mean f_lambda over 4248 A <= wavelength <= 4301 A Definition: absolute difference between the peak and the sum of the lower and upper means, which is 6.51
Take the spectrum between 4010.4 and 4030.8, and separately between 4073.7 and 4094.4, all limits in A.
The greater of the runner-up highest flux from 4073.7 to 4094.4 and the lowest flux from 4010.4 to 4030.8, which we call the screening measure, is 7.3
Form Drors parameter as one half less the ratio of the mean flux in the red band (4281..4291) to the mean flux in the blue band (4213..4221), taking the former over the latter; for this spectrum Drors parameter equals -0.40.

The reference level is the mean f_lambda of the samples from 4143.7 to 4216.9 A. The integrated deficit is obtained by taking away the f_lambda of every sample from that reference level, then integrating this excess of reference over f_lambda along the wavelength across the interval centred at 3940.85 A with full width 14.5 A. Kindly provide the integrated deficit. 44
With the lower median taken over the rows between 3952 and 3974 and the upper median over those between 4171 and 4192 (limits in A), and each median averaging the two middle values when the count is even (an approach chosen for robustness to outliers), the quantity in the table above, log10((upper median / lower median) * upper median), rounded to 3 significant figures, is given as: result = 1.04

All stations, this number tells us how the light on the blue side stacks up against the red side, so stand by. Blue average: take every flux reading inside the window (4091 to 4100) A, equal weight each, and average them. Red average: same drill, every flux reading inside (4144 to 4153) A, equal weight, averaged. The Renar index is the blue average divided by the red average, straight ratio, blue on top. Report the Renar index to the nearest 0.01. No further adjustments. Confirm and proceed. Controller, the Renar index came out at 1.09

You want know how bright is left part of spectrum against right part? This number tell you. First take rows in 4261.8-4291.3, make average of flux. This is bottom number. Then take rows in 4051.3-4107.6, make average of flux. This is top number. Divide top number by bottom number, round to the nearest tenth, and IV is 1.1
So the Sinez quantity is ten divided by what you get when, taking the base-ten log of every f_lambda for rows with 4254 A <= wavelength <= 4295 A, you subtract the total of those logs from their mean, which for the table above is -0.649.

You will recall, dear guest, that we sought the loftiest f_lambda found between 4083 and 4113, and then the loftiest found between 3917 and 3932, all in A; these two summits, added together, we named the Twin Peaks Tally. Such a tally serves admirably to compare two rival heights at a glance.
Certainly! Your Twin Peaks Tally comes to 11.2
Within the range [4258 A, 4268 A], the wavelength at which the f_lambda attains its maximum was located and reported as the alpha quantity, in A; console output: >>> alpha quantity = 4264.72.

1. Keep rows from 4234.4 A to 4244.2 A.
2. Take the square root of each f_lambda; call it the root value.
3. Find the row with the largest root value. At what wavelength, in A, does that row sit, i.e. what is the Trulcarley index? 4243.17 A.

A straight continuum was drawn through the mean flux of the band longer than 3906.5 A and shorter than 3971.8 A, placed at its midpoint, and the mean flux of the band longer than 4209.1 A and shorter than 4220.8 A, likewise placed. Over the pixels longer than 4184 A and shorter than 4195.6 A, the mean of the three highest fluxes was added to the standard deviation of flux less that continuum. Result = 6.7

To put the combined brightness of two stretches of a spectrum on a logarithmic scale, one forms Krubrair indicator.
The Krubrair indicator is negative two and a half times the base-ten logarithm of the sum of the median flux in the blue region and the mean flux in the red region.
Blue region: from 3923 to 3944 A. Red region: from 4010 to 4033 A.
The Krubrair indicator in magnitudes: -2.40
